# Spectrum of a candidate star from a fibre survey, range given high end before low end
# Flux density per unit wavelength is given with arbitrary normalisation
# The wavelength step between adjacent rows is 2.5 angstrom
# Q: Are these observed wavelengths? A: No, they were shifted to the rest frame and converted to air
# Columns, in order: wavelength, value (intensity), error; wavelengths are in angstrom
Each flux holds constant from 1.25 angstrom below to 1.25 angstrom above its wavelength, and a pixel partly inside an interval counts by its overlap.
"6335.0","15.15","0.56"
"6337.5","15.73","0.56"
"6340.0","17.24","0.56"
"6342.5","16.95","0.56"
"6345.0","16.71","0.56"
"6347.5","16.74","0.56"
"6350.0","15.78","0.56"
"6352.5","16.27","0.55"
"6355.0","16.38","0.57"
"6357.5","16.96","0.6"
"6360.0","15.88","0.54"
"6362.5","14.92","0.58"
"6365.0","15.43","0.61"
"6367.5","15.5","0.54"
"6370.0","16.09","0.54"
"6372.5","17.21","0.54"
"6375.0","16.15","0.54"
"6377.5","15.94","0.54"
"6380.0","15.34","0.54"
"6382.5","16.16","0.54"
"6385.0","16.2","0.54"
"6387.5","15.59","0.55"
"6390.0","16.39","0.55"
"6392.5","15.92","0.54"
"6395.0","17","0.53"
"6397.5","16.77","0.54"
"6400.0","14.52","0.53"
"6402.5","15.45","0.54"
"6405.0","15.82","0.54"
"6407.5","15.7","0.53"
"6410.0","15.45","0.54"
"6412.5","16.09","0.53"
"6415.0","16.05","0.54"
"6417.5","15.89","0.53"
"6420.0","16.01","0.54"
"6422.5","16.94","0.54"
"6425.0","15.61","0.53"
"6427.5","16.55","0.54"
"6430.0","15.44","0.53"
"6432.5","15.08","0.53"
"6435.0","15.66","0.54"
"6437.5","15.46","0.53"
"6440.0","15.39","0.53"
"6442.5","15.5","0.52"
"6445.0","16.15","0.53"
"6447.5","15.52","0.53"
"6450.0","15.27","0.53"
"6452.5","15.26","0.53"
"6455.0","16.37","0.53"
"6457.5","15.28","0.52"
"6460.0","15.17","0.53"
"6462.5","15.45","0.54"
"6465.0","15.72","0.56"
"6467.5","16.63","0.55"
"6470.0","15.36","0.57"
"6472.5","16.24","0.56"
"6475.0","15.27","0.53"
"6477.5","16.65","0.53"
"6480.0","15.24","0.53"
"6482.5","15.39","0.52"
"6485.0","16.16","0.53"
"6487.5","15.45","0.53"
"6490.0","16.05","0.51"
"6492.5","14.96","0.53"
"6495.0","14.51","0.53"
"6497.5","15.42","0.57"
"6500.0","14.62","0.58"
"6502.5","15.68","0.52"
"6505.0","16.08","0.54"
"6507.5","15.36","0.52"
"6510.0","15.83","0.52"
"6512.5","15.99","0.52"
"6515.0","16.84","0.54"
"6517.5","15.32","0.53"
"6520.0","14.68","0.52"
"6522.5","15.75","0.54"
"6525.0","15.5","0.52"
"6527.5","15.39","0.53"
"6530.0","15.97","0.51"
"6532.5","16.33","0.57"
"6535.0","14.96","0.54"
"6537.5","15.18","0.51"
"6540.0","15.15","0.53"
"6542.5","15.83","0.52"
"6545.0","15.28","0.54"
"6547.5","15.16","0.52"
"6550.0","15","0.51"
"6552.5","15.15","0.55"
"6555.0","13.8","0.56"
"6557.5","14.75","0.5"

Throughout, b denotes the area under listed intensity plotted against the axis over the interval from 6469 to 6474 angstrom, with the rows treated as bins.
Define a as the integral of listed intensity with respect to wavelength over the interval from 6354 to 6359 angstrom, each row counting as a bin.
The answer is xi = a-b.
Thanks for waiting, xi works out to 4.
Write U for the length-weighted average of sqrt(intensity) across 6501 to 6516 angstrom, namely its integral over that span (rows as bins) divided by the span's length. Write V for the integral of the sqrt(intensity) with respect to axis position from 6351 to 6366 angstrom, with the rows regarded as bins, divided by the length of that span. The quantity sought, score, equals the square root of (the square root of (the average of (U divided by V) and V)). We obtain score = 1.257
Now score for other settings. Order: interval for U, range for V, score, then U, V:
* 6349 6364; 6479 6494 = 1.255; 4.00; 3.94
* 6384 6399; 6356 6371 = 1.257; 4.03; 3.97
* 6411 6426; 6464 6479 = 1.257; 4.01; 4.00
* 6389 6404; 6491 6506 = 1.253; 4.00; 3.90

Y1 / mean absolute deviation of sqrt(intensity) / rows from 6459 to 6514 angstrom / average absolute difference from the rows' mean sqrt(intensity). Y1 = 0.058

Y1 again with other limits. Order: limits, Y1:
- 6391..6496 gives 0.060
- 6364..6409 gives 0.060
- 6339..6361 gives 0.051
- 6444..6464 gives 0.044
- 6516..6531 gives 0.039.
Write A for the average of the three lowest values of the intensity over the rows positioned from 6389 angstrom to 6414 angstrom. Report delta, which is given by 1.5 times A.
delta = 22.7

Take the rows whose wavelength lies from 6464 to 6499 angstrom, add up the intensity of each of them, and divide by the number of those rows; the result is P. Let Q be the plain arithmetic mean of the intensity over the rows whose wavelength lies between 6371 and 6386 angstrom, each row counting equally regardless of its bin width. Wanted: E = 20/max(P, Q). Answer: 1.24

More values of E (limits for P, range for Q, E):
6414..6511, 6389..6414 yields 1.26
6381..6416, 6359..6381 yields 1.25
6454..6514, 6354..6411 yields 1.25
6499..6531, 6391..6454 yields 1.27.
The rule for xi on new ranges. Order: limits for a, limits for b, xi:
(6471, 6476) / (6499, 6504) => 3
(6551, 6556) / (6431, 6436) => -4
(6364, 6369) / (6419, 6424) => -5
